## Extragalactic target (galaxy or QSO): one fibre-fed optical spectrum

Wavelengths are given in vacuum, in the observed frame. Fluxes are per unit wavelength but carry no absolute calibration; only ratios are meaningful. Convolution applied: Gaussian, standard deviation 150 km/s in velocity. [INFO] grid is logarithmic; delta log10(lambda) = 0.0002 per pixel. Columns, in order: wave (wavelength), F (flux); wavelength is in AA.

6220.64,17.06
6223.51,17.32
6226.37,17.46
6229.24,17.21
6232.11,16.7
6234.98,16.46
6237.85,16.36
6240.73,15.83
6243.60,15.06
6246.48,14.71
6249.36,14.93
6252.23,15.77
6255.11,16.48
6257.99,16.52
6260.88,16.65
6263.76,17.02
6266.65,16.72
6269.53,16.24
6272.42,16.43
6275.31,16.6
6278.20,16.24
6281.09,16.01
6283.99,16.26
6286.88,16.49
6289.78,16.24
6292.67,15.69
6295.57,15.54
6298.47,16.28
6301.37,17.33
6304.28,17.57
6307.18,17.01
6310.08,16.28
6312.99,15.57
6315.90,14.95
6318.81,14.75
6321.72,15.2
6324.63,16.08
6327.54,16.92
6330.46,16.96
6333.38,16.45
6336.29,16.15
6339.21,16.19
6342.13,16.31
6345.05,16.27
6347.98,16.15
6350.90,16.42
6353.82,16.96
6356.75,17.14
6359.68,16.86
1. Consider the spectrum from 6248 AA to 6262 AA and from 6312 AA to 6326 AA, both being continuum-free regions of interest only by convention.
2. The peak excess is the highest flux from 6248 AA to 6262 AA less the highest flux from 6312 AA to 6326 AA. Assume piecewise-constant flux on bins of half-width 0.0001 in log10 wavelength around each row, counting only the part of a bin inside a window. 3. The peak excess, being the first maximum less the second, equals 0.57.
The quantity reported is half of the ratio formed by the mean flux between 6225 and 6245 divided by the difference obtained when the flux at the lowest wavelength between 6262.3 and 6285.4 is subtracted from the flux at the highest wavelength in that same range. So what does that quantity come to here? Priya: -11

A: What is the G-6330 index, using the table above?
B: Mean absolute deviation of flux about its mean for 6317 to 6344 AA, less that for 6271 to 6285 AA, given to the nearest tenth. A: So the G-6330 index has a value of 0.3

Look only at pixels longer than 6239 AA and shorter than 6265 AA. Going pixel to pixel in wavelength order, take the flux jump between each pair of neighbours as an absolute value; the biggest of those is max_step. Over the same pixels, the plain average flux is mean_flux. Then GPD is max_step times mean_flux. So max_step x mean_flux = 13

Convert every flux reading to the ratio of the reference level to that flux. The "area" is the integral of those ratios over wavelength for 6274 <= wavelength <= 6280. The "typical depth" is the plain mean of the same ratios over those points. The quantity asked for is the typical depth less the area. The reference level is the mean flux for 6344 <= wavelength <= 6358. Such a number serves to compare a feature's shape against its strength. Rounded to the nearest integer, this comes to -5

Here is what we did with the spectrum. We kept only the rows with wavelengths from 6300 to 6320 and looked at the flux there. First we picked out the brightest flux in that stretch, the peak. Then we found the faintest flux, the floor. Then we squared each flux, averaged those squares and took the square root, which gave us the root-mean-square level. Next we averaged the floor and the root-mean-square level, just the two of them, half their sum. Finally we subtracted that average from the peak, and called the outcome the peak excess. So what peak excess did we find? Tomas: 2.1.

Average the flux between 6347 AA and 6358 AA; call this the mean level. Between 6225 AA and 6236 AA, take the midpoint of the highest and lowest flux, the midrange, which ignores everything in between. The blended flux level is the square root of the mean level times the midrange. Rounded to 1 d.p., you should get 16.8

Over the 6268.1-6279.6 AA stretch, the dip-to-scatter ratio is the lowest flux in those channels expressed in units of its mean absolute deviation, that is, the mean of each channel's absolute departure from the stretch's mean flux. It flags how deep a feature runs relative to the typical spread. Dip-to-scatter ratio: 118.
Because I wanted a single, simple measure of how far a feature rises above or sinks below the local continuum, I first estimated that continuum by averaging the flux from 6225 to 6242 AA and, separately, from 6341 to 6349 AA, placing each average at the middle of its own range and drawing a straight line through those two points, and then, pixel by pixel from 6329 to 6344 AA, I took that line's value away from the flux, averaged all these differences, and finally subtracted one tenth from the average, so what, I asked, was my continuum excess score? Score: 0.04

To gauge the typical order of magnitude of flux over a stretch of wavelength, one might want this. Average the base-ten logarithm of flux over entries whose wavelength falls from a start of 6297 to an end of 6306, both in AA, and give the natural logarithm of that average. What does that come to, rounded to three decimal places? 0.208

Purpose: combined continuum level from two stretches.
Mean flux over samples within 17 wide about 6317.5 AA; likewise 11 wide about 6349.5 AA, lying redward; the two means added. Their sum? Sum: 31.9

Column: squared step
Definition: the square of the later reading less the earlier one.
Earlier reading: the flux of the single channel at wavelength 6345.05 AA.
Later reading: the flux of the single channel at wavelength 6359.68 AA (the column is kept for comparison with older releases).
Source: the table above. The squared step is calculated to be 0.35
